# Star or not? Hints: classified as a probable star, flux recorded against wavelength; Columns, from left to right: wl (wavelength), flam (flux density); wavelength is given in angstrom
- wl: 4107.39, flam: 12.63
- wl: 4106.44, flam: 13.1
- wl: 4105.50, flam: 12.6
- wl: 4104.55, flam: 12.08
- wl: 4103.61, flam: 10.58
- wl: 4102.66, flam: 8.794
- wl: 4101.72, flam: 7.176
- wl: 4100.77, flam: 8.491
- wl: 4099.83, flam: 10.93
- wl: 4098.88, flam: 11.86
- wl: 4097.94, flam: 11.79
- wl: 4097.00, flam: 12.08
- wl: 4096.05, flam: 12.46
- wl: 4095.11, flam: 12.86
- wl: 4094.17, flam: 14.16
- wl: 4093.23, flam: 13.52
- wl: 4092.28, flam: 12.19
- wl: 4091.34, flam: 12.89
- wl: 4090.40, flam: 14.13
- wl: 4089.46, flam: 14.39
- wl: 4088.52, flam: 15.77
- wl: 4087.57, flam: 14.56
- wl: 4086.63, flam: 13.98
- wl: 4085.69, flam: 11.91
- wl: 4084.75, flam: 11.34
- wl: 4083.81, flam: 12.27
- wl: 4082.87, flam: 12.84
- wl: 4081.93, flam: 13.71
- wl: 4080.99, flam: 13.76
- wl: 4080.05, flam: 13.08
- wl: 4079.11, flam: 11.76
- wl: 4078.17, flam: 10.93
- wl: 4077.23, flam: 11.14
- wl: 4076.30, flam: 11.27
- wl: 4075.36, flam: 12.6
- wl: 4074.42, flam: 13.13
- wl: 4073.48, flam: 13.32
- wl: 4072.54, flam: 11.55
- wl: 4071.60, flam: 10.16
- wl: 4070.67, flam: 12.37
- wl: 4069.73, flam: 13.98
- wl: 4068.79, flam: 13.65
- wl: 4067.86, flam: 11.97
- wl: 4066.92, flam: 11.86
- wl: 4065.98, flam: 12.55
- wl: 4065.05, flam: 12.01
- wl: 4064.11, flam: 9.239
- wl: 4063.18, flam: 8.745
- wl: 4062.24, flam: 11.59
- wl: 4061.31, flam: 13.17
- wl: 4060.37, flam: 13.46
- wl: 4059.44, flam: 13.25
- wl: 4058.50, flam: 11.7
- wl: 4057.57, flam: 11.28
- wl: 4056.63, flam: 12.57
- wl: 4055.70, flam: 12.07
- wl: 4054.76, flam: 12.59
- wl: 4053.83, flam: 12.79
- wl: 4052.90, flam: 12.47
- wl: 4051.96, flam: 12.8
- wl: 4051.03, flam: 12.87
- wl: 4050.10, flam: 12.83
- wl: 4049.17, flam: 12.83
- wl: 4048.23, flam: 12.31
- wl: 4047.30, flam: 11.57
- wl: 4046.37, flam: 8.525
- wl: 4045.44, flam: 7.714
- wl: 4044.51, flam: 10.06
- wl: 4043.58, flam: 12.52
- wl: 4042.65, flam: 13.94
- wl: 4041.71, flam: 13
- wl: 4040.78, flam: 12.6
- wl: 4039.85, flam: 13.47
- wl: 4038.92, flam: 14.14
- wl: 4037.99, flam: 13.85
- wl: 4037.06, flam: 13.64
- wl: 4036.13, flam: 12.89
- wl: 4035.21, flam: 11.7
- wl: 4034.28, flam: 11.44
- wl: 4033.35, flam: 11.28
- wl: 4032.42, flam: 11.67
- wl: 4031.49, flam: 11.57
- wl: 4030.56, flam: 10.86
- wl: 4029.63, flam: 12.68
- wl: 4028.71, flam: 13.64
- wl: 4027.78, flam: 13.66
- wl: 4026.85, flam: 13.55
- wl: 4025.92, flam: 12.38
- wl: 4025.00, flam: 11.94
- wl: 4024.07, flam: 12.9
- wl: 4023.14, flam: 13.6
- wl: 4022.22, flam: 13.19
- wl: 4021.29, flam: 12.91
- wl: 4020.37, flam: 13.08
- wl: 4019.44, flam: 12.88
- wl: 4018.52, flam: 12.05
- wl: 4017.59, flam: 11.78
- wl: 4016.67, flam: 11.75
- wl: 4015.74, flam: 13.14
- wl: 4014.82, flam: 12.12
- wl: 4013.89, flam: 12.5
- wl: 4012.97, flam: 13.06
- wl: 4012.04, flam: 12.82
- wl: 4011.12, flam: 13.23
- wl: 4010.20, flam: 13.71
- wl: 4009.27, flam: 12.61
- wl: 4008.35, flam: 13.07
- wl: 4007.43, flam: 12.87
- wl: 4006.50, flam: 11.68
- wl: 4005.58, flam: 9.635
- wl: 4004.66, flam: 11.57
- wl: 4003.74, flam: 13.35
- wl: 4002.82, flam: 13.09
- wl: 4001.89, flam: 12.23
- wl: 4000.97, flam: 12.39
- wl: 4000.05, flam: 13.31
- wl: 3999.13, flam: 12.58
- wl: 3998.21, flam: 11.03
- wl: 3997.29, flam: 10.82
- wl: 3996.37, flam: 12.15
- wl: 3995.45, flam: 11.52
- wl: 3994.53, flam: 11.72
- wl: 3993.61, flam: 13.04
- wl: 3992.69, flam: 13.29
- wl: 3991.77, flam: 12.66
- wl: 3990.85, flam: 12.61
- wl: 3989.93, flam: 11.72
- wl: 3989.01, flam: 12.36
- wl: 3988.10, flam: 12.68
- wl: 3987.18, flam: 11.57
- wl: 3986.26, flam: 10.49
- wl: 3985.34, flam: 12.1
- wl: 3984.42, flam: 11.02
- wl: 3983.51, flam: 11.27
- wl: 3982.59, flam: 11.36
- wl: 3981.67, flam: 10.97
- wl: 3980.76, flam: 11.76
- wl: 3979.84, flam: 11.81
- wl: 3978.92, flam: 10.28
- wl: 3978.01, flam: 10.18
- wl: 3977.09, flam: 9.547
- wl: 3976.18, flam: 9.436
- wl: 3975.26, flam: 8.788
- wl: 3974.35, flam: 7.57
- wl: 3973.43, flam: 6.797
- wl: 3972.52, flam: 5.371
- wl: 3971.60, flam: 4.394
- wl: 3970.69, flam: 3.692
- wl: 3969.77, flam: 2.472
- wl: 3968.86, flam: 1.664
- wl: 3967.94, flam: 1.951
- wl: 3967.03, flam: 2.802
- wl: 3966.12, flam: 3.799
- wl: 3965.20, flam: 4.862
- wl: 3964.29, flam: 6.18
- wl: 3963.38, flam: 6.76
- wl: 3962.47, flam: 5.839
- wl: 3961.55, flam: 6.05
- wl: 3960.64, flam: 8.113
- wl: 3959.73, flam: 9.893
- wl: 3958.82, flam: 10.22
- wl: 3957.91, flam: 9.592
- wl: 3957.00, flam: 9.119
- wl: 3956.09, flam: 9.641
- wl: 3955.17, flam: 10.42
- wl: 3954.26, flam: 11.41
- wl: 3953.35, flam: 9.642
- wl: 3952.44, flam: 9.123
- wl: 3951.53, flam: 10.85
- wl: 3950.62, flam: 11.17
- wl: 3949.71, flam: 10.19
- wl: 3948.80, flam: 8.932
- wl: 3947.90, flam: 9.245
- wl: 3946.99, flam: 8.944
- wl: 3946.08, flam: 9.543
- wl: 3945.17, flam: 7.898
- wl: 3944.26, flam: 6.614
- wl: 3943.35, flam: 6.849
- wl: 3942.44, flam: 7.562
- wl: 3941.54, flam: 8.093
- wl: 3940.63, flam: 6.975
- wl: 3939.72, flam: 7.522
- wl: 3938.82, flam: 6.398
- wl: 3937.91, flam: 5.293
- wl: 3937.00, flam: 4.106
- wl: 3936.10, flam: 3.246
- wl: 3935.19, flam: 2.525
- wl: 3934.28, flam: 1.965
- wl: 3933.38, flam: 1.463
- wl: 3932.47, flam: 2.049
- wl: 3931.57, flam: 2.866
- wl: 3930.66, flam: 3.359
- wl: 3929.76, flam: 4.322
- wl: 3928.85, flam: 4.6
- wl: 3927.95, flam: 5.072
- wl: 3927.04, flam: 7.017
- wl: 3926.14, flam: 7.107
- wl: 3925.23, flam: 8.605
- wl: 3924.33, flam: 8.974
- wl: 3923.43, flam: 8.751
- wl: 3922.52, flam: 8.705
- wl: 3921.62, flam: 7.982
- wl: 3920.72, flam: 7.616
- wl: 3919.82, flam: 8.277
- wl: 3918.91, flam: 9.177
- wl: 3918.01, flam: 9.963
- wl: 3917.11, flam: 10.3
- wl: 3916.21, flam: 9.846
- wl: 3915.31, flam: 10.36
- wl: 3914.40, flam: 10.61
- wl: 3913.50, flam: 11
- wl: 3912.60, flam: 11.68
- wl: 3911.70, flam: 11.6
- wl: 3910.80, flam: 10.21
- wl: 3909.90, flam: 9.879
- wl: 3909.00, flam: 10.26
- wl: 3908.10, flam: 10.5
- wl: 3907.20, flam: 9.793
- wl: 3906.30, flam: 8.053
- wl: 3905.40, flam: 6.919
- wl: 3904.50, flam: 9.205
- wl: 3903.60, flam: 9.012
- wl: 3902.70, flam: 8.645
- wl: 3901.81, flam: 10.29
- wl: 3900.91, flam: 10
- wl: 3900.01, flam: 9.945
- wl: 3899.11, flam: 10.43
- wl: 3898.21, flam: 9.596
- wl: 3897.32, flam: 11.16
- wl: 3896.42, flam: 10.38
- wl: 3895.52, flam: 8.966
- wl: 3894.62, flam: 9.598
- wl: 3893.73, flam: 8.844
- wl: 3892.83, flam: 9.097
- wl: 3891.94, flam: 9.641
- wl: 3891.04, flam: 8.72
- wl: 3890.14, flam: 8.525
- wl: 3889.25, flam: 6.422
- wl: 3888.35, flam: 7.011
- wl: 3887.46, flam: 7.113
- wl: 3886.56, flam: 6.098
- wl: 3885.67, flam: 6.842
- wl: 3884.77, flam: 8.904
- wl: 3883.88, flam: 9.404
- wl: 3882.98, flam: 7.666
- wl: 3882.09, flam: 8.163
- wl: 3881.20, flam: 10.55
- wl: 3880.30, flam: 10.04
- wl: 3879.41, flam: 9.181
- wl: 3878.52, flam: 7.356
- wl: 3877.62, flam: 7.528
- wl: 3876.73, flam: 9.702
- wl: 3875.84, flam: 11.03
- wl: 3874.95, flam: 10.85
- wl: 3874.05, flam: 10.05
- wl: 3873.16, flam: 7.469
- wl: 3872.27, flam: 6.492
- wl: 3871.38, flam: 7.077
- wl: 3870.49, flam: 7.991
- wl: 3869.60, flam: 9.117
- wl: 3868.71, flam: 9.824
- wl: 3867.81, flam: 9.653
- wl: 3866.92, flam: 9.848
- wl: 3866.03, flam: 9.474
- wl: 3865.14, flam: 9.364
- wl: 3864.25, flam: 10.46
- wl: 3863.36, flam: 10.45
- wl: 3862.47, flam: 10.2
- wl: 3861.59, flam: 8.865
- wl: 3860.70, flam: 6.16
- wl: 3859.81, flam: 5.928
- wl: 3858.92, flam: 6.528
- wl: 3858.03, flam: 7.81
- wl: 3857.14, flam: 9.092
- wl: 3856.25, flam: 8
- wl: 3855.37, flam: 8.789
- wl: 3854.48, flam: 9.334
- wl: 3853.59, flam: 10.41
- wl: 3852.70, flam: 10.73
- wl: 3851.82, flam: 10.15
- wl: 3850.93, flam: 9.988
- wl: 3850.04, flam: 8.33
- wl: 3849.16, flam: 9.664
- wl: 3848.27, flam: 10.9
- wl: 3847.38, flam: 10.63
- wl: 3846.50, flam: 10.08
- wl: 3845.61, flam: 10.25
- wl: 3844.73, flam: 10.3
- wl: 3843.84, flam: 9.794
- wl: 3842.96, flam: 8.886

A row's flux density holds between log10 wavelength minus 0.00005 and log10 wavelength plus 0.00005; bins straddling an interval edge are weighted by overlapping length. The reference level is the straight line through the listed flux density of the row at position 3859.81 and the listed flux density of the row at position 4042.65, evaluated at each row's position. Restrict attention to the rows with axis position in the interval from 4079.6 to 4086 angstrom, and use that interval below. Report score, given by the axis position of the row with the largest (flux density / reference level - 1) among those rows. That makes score 4080.99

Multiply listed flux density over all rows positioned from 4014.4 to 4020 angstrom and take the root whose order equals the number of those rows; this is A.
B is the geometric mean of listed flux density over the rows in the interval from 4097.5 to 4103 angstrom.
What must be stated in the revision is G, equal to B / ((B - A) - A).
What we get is -0.7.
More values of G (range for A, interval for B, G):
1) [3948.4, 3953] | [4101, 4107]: -1.1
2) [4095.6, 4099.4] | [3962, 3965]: -0.4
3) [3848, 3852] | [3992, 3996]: -1.7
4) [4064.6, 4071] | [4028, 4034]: -0.9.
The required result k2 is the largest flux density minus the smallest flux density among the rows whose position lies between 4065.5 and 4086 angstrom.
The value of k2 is 3.8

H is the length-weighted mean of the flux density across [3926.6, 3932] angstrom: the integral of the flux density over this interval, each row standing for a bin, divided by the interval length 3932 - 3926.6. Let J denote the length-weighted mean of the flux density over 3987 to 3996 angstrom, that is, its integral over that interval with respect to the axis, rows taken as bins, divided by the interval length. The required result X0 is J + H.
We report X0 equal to 17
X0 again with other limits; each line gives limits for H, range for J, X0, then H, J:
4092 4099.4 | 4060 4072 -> 25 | 13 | 11.9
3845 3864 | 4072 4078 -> 21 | 9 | 12.1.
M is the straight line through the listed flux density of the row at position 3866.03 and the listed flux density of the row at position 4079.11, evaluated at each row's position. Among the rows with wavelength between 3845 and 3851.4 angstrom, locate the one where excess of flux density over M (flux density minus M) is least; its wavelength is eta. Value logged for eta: 3850.04 angstrom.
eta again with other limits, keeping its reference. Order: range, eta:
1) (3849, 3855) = 3850.04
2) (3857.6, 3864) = 3859.81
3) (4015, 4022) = 4016.67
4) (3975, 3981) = 3975.26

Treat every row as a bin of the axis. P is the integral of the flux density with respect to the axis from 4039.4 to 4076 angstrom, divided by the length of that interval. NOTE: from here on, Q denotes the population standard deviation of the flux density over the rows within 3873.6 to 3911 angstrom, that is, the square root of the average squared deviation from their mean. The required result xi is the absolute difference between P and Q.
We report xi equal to 11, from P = 12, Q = 1.32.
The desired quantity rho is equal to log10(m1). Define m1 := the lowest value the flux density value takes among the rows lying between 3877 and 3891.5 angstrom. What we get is 0.79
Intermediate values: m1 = 6.098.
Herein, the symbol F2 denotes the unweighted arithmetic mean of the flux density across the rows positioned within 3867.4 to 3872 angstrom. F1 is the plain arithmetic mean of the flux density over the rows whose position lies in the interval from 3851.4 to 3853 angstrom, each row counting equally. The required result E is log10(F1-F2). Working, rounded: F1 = 10.4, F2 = 8.7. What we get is 0.2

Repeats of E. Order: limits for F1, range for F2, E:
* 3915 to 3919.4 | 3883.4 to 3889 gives 0.4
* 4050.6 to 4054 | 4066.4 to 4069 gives -0.6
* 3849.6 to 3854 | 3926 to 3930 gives 0.6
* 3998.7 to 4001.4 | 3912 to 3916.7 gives 0.3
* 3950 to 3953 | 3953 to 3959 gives -0.4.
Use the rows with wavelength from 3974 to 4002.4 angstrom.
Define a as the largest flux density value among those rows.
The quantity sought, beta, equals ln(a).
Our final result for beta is 2.59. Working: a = 13.31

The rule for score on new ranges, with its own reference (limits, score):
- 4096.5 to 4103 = 4097.00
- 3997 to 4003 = 4000.05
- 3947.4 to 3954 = 3950.62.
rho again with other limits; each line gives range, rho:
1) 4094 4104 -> 0.86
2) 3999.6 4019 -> 0.98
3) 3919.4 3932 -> 0.46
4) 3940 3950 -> 0.82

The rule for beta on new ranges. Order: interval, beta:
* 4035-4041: 2.65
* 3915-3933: 2.34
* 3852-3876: 2.40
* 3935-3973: 2.43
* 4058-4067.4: 2.60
